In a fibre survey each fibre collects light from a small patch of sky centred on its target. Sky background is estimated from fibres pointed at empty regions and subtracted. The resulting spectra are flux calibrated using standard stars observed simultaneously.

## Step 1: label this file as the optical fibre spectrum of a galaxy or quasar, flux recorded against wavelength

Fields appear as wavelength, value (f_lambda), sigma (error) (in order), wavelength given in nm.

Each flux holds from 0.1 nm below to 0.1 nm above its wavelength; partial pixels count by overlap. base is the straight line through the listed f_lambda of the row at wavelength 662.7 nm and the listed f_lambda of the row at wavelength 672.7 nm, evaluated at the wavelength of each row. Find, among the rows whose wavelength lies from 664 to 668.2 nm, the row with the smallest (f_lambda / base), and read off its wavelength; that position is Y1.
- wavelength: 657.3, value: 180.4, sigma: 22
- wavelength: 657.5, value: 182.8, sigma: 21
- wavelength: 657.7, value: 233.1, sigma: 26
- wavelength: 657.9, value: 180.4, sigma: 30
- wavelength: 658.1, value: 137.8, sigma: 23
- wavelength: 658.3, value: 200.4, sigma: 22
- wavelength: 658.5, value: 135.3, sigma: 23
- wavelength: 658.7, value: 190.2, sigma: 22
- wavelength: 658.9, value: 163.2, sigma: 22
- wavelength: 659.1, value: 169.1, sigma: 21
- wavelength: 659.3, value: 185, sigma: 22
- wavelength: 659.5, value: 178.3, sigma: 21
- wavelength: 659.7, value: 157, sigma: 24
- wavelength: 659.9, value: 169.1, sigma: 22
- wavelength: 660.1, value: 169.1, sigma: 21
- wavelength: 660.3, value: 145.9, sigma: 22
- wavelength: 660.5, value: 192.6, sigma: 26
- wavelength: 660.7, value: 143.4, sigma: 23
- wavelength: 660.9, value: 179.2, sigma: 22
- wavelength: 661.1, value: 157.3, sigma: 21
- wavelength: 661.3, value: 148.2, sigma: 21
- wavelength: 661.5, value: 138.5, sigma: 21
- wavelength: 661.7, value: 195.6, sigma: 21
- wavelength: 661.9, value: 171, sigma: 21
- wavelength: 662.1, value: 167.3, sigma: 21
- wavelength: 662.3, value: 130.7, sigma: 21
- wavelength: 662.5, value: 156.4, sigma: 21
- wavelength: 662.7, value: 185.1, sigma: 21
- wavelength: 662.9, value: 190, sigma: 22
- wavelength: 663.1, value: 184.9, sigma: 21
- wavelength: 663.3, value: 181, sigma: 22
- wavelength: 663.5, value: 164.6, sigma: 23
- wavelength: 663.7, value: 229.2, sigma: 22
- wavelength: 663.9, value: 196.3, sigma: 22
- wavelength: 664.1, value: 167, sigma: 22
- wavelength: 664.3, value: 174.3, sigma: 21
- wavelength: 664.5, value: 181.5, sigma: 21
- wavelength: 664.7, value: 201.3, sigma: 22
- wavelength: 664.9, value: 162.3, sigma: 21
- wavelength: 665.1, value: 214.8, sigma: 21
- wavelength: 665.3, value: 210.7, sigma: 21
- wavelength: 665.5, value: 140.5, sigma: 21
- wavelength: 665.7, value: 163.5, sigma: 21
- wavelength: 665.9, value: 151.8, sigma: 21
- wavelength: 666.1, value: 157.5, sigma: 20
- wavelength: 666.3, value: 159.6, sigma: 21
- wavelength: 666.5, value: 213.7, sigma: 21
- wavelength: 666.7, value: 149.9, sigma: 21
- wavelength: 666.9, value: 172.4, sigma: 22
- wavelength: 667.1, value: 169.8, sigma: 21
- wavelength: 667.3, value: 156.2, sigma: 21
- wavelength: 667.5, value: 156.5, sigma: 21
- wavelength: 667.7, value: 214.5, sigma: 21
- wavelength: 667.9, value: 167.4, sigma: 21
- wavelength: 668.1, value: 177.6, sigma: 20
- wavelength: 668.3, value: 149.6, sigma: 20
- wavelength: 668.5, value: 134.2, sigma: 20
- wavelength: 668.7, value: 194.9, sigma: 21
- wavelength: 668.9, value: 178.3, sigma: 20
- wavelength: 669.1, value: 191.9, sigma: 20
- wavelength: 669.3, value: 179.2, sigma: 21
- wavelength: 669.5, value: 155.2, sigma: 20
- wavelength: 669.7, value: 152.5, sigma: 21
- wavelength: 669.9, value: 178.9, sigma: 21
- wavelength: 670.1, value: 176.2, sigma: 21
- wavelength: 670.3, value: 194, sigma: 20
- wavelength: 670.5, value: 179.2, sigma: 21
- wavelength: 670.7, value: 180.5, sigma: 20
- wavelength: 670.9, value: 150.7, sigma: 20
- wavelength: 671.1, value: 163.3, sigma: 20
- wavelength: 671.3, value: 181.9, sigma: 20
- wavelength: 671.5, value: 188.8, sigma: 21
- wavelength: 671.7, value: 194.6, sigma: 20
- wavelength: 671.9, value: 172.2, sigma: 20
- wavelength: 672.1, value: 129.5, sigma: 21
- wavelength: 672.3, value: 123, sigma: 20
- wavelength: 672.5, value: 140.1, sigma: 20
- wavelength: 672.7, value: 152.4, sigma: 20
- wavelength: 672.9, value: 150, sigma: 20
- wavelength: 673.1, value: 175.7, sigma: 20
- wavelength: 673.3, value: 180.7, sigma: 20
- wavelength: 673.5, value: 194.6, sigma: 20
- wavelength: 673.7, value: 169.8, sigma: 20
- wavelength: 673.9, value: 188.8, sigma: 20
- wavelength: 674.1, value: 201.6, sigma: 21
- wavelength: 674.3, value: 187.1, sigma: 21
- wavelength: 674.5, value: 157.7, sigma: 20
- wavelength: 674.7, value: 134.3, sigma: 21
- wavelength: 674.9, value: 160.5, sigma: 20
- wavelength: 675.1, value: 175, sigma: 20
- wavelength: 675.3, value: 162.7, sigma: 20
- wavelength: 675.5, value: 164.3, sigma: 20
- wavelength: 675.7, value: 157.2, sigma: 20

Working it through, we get 665.5 nm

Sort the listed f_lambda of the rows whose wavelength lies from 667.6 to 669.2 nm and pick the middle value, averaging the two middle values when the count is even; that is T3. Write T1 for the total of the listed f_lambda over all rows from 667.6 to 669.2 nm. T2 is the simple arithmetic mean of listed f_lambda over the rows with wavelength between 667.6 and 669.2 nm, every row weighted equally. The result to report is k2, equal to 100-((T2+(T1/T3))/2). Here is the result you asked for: 8.0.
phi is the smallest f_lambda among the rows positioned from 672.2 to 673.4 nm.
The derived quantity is 123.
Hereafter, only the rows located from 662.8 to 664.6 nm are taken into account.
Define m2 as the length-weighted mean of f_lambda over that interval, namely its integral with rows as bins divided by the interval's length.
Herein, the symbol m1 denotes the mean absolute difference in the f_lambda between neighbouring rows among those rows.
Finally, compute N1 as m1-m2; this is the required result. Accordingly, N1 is -165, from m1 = 21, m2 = 185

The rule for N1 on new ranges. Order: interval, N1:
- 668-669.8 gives -146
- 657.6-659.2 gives -132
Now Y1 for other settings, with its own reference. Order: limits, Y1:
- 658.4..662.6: 658.5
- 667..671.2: 668.5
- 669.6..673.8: 672.3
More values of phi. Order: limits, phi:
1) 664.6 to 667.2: 140.5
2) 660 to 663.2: 130.7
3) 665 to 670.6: 134.2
